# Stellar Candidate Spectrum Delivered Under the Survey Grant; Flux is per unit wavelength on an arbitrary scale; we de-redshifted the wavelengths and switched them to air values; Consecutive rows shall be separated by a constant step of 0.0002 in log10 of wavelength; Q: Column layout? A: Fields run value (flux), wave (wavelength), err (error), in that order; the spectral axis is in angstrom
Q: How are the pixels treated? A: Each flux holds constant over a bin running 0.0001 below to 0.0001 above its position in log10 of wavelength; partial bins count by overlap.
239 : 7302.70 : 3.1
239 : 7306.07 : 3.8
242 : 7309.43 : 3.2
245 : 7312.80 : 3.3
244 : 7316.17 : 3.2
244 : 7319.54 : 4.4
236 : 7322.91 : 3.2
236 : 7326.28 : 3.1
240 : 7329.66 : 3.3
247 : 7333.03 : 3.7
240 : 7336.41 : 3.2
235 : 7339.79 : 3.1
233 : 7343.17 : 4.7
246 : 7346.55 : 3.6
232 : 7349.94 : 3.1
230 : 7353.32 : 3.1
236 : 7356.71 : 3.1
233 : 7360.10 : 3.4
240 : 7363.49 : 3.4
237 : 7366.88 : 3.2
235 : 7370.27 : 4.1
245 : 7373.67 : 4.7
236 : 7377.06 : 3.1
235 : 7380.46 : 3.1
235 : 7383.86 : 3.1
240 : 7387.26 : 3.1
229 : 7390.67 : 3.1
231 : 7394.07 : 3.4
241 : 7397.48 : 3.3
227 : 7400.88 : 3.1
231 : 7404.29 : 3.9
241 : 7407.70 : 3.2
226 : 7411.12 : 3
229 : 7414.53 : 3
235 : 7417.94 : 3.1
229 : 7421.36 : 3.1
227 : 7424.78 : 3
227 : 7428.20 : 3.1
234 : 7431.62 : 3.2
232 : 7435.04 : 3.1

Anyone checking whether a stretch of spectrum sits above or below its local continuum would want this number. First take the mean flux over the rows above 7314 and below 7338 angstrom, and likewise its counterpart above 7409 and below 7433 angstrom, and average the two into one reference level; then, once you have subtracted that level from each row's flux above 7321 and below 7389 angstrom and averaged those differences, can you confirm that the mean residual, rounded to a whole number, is 2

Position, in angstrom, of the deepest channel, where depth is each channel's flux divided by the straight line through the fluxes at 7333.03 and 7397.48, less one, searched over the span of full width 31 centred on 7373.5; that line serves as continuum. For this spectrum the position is 7360.10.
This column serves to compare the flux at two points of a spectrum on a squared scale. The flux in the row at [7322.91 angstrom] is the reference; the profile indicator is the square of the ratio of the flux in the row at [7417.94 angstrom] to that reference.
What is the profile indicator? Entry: 0.99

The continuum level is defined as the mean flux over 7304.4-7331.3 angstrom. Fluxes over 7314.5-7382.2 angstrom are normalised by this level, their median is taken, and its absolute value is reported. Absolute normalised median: 0.98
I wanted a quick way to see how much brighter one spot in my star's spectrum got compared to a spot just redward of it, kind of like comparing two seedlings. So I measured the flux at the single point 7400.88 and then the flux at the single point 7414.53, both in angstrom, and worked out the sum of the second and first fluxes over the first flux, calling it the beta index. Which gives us 2.01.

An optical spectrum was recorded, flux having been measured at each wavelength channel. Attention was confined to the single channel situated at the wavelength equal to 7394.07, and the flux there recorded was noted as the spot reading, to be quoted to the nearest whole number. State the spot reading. 231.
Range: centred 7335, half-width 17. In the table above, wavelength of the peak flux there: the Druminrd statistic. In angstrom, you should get 7333.03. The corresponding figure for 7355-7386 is 7373.67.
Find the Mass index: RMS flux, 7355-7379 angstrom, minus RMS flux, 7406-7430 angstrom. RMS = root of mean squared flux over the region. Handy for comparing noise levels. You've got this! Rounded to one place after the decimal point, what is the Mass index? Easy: 6.8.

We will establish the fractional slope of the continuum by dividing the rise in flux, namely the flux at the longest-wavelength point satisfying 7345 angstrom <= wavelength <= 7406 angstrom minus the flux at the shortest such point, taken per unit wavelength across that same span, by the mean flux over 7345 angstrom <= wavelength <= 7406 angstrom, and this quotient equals -0.0011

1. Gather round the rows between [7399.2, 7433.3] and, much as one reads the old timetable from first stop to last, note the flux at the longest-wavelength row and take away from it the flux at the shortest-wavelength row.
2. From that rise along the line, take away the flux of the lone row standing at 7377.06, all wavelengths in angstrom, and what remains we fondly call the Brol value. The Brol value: -229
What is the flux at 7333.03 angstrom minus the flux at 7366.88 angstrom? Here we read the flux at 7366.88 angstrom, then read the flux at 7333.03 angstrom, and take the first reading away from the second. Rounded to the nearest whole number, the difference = 10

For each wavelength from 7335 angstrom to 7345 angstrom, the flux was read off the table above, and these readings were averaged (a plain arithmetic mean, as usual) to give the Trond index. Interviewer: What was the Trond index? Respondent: 236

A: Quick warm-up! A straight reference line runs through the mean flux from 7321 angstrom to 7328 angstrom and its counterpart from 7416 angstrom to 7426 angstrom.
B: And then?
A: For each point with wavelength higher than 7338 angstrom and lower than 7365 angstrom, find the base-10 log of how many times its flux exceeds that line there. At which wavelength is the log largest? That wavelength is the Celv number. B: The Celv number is 7346.55 angstrom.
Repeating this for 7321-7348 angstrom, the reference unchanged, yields 7333.03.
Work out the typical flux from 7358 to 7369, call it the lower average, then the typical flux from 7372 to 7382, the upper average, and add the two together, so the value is 475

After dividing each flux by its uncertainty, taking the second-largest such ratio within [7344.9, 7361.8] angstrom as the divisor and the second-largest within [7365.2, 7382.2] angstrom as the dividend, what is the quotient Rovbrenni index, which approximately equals 1.01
